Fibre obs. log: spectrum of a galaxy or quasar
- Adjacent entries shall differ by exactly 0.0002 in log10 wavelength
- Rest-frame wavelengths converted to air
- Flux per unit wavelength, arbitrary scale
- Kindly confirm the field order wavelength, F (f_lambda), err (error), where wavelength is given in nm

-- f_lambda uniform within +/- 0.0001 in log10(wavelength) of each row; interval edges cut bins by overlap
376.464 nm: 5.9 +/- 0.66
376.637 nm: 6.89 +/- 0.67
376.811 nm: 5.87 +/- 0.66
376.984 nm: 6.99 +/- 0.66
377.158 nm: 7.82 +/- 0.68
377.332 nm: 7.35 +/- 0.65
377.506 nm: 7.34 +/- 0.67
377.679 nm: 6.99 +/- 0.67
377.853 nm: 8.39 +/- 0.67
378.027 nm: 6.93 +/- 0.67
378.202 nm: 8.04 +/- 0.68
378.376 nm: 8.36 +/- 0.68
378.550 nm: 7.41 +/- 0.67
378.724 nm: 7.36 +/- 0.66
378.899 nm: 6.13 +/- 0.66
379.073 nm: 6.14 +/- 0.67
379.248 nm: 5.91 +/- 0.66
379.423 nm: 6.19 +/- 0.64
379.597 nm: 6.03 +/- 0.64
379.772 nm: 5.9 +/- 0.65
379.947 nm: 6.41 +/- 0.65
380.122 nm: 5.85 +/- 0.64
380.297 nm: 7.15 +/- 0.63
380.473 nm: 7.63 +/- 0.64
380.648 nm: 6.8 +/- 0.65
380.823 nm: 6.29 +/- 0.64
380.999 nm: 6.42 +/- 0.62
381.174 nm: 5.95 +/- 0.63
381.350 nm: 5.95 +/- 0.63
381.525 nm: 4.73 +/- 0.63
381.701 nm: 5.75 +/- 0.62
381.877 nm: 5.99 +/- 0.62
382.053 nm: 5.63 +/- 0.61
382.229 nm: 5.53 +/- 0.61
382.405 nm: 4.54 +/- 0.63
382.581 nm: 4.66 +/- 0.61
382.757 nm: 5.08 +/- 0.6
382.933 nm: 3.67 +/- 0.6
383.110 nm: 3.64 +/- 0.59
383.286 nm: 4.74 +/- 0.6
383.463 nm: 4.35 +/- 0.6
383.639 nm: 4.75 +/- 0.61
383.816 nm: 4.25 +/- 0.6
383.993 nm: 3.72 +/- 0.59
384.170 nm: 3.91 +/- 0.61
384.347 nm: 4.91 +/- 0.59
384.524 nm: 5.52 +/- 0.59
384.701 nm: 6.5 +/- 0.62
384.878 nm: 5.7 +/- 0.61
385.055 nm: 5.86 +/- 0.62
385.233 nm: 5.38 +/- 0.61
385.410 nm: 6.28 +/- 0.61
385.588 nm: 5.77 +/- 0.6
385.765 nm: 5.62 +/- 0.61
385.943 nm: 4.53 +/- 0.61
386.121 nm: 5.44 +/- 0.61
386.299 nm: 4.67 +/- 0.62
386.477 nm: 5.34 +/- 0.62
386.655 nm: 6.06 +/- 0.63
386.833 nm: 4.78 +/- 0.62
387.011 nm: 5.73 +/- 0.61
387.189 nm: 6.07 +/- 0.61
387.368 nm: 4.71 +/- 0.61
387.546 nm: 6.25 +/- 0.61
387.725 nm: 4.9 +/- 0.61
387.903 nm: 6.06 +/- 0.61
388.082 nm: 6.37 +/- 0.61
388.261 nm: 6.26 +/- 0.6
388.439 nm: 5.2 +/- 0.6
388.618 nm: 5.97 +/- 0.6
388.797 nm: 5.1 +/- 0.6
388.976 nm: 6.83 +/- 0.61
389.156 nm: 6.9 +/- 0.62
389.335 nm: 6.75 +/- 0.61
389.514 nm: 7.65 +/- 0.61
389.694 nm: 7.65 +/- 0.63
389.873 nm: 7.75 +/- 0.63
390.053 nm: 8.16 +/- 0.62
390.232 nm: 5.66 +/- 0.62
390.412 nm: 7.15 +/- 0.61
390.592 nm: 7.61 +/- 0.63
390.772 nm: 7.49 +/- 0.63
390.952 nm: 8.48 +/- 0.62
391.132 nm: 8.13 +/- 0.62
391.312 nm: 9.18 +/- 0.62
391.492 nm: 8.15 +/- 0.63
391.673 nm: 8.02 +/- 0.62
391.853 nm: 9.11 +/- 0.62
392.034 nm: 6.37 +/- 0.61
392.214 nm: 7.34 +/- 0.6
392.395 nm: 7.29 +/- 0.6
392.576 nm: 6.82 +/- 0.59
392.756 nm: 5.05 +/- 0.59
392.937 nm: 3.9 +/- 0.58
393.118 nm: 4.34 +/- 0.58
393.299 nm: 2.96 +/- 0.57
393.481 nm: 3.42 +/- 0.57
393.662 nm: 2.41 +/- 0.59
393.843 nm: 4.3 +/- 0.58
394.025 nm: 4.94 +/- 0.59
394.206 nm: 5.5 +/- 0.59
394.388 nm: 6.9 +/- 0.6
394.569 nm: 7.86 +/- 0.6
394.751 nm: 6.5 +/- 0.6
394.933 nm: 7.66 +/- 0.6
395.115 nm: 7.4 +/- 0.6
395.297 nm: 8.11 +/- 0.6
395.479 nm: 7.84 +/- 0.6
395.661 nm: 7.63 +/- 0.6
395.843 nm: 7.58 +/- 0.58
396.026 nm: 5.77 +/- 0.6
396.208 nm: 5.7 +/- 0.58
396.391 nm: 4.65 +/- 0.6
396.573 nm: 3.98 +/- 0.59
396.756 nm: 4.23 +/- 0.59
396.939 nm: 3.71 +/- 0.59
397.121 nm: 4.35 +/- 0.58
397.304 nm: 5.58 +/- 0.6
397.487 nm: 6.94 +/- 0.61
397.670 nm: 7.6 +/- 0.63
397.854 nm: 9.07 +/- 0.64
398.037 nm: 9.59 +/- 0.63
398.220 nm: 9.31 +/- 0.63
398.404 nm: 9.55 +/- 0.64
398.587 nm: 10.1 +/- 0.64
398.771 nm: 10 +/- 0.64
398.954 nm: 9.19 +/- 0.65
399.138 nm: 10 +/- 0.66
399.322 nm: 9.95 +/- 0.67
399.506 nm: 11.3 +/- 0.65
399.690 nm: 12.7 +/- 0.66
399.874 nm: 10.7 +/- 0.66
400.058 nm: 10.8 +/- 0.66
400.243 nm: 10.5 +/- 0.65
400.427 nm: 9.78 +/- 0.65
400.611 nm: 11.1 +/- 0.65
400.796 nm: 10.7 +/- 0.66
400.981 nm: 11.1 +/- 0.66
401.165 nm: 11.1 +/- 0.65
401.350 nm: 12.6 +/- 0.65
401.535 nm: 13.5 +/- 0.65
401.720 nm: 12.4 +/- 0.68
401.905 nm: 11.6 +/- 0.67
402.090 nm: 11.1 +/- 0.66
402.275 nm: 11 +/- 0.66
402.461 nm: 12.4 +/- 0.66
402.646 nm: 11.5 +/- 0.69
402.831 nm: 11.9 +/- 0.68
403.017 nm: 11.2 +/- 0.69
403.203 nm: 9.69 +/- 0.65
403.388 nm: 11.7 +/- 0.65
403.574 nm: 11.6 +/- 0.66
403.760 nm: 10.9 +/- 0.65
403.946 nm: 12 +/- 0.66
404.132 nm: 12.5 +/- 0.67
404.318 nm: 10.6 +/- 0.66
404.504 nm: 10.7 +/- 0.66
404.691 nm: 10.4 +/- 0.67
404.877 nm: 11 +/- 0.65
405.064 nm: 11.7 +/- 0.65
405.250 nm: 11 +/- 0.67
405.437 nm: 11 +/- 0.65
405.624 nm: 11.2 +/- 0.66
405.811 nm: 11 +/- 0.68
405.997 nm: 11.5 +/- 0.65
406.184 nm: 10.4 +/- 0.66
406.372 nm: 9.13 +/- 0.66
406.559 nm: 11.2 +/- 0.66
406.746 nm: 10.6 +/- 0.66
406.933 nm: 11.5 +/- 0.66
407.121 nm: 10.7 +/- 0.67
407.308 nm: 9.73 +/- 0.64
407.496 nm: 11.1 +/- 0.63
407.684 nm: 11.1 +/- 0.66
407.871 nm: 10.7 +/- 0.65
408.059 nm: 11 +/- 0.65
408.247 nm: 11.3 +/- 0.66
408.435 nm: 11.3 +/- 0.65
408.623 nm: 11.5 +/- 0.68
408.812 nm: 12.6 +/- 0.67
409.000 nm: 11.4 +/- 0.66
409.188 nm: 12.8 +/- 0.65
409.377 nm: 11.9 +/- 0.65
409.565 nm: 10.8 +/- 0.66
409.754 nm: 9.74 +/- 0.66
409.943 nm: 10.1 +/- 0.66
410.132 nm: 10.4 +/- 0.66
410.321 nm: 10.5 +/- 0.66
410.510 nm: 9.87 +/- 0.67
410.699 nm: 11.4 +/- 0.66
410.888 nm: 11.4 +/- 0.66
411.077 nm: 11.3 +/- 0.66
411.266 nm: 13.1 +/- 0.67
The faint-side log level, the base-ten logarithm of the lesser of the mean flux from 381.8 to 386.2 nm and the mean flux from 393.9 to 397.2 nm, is 0.702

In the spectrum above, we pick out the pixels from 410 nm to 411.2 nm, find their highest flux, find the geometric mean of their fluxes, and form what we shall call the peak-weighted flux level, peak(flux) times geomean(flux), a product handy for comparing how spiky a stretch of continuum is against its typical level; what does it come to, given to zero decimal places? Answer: 123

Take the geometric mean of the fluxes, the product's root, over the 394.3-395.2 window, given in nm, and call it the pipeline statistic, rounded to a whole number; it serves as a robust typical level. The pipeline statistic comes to 7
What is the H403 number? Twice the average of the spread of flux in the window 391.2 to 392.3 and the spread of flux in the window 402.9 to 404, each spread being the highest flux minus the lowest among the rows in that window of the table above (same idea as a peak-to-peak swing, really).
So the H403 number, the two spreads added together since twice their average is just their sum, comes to 5.1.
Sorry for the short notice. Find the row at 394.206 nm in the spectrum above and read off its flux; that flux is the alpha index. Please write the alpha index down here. 5.5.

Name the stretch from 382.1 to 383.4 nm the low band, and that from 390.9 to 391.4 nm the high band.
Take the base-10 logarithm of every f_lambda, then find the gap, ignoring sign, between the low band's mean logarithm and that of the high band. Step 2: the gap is 0.28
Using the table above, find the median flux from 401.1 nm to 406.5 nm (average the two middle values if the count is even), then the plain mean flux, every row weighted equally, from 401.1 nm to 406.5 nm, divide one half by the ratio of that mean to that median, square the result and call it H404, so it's 0.245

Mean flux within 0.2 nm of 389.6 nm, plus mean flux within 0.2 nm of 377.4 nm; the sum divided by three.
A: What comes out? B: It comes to 5.0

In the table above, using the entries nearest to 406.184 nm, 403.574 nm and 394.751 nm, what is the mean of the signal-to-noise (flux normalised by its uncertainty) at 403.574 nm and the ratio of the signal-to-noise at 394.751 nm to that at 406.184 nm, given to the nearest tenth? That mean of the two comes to 9.1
